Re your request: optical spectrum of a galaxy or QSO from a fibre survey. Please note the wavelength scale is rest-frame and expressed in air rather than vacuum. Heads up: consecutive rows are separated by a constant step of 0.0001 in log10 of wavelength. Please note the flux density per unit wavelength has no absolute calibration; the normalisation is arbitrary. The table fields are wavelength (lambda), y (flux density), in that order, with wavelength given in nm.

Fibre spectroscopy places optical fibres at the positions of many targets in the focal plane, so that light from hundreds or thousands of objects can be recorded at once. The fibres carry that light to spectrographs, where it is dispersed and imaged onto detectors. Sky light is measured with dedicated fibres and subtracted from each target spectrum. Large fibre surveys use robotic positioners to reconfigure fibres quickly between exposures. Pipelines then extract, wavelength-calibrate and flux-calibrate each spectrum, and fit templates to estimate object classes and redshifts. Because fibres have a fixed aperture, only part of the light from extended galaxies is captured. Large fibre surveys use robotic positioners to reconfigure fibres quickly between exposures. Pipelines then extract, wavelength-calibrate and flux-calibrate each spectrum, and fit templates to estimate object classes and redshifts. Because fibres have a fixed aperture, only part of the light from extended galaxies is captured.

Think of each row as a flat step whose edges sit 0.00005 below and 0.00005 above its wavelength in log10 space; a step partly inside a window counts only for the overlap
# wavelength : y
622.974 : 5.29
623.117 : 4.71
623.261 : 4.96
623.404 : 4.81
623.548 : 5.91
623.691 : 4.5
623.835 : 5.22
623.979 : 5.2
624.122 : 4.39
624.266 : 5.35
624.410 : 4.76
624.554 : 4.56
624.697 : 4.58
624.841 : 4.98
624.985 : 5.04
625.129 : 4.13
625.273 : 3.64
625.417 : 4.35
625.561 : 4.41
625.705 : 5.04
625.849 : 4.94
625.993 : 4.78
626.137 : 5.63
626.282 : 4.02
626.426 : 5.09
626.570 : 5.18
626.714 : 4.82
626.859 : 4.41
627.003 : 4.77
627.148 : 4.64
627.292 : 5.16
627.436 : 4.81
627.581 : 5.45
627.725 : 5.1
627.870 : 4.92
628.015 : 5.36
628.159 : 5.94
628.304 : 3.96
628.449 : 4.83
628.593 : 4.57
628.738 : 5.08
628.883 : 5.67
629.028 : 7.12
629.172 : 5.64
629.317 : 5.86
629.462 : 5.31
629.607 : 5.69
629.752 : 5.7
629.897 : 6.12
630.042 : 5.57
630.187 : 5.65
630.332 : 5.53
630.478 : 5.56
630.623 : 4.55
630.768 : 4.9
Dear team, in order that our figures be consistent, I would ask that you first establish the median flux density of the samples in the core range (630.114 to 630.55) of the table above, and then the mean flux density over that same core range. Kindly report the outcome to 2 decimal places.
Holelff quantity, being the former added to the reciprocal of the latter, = 5.74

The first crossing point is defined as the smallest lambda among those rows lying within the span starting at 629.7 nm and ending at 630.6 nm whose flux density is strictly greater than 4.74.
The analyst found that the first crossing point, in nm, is 629.752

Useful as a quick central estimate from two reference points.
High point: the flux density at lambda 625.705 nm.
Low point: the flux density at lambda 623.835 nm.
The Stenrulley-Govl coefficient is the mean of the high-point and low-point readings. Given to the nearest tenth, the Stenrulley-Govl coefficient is 5.1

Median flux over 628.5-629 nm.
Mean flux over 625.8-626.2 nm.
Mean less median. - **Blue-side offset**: 0.04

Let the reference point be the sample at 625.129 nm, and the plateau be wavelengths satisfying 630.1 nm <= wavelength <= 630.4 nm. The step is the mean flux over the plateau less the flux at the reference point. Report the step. 1.5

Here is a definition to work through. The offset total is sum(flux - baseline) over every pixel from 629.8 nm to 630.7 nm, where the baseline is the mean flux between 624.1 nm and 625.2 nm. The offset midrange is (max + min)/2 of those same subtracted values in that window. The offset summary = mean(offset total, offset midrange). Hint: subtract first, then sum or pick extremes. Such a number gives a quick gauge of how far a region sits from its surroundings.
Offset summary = 2.6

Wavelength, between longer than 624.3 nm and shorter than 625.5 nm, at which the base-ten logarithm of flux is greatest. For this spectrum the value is 624.985 nm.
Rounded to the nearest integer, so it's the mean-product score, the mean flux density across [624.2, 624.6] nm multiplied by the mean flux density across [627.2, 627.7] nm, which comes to 25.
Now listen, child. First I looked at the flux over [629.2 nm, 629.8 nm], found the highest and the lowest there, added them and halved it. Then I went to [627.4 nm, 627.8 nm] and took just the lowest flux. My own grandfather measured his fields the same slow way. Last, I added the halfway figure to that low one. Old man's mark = 10.4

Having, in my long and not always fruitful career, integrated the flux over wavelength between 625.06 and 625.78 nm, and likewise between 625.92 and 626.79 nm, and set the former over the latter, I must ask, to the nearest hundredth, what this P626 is 0.73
